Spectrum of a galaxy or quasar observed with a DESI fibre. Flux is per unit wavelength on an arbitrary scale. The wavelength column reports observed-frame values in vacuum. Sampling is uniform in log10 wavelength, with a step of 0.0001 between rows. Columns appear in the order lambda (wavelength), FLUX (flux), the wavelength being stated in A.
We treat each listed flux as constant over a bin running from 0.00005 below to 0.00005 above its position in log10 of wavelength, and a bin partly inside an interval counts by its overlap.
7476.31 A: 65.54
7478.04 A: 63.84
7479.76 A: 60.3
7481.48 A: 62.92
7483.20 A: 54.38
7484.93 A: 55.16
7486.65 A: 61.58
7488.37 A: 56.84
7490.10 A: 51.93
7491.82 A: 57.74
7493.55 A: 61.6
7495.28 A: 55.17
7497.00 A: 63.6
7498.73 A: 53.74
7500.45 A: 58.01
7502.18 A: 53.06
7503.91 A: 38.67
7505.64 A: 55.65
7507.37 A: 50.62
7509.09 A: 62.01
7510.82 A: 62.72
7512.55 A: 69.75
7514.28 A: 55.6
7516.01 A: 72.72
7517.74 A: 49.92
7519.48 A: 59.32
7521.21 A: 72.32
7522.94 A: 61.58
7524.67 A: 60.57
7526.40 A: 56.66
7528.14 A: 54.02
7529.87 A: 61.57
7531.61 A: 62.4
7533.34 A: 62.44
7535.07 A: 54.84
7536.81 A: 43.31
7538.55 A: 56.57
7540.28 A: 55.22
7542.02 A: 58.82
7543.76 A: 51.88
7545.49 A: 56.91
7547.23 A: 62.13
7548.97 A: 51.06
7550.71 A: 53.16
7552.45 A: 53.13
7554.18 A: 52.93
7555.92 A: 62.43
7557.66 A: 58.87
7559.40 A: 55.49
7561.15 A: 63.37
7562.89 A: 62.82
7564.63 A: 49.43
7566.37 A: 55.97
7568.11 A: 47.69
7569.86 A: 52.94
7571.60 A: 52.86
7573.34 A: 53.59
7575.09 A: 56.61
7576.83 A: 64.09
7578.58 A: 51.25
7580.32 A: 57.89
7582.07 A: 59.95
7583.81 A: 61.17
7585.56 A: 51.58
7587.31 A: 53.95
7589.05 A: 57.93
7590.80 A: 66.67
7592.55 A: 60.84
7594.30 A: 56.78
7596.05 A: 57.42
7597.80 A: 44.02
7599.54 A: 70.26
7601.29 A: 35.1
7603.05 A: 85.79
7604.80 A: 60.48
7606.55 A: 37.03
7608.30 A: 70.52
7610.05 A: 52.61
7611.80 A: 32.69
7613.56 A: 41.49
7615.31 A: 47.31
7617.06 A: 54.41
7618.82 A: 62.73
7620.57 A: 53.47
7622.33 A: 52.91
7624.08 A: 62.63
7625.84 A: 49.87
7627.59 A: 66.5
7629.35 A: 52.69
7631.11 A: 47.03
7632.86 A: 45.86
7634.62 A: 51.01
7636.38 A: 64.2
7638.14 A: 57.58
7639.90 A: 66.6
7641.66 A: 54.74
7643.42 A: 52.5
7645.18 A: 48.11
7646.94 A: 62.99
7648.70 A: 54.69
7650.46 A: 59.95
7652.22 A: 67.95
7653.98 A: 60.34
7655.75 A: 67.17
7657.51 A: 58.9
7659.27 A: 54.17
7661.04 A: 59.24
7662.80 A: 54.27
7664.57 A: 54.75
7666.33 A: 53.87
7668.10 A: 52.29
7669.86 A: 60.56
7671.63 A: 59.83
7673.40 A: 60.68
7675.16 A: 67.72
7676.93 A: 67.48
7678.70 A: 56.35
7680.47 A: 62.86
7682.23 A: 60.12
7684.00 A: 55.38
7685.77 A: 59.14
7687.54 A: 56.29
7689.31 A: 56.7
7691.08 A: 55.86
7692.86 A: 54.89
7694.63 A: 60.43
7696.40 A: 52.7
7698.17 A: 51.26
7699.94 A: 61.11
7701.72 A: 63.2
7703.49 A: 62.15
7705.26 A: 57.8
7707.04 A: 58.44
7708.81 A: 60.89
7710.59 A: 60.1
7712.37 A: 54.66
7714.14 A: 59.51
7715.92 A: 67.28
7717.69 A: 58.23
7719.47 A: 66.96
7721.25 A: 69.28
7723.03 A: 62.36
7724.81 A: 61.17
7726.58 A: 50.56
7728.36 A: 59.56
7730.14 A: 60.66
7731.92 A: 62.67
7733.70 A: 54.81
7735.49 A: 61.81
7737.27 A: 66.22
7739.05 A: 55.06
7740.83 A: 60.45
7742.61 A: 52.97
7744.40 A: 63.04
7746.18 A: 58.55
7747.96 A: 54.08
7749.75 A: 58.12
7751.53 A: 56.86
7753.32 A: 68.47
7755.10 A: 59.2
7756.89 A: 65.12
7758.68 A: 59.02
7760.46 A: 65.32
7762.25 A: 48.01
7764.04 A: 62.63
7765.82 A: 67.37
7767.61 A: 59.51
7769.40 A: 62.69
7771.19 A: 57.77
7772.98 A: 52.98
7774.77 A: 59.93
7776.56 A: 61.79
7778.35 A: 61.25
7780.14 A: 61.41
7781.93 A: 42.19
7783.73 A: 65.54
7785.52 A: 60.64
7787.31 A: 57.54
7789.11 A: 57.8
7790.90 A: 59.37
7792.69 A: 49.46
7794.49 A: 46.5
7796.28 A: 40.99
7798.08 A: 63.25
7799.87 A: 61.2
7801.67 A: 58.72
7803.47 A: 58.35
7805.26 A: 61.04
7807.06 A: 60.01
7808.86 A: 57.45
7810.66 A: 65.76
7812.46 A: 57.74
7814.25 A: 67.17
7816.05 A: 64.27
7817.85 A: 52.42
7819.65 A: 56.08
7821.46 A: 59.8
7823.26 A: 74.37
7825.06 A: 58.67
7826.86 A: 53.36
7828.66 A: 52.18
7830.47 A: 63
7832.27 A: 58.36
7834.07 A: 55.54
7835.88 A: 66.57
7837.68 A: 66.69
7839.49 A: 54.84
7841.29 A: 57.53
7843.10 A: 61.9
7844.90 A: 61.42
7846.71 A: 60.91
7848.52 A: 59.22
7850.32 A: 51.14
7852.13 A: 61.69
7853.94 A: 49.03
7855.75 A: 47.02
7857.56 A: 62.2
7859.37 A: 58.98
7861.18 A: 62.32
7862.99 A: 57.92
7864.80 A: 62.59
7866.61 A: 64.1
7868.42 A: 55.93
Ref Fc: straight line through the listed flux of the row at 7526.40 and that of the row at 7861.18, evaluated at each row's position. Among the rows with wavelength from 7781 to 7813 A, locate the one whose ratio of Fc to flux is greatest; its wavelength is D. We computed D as 7796.28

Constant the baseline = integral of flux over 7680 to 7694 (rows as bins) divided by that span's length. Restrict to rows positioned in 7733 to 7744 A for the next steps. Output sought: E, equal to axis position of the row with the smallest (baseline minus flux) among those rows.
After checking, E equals 7737.27 A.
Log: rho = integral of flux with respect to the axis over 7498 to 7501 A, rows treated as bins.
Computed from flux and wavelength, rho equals 168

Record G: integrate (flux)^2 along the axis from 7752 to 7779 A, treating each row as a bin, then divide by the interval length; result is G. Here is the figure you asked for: 3707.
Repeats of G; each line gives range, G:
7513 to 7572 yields 3311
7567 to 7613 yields 3230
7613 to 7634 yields 2885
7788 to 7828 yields 3449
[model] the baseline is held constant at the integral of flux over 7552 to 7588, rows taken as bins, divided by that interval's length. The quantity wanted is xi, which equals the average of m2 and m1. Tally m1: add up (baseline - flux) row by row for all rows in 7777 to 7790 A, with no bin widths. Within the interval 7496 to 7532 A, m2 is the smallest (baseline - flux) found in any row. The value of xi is -15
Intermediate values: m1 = -13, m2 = -17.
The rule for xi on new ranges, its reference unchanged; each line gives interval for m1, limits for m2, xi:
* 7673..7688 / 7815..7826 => -29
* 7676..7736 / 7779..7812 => -62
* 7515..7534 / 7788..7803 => -32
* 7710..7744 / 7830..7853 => -44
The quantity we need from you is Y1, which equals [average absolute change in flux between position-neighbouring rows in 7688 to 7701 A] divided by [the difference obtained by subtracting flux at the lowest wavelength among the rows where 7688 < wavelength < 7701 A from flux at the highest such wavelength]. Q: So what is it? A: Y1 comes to 1.0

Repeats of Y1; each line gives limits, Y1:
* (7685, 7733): 1.2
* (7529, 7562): 2.9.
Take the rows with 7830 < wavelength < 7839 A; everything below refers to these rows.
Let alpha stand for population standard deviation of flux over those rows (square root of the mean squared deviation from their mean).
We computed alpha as 4.4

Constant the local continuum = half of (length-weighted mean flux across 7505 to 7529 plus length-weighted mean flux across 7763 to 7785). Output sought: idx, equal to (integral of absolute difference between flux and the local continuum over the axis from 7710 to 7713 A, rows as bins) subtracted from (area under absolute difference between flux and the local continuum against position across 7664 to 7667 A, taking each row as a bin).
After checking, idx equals 9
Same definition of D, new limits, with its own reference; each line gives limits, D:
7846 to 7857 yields 7855.75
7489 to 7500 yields 7490.10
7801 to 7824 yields 7817.85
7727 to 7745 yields 7742.61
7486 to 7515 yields 7503.91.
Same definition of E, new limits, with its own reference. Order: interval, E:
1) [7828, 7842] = 7837.68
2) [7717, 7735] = 7721.25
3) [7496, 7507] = 7497.00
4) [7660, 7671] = 7669.86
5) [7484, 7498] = 7497.00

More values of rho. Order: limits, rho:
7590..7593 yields 192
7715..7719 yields 253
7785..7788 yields 177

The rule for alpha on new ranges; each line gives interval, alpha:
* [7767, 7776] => 3.2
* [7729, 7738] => 3.7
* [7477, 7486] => 3.9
